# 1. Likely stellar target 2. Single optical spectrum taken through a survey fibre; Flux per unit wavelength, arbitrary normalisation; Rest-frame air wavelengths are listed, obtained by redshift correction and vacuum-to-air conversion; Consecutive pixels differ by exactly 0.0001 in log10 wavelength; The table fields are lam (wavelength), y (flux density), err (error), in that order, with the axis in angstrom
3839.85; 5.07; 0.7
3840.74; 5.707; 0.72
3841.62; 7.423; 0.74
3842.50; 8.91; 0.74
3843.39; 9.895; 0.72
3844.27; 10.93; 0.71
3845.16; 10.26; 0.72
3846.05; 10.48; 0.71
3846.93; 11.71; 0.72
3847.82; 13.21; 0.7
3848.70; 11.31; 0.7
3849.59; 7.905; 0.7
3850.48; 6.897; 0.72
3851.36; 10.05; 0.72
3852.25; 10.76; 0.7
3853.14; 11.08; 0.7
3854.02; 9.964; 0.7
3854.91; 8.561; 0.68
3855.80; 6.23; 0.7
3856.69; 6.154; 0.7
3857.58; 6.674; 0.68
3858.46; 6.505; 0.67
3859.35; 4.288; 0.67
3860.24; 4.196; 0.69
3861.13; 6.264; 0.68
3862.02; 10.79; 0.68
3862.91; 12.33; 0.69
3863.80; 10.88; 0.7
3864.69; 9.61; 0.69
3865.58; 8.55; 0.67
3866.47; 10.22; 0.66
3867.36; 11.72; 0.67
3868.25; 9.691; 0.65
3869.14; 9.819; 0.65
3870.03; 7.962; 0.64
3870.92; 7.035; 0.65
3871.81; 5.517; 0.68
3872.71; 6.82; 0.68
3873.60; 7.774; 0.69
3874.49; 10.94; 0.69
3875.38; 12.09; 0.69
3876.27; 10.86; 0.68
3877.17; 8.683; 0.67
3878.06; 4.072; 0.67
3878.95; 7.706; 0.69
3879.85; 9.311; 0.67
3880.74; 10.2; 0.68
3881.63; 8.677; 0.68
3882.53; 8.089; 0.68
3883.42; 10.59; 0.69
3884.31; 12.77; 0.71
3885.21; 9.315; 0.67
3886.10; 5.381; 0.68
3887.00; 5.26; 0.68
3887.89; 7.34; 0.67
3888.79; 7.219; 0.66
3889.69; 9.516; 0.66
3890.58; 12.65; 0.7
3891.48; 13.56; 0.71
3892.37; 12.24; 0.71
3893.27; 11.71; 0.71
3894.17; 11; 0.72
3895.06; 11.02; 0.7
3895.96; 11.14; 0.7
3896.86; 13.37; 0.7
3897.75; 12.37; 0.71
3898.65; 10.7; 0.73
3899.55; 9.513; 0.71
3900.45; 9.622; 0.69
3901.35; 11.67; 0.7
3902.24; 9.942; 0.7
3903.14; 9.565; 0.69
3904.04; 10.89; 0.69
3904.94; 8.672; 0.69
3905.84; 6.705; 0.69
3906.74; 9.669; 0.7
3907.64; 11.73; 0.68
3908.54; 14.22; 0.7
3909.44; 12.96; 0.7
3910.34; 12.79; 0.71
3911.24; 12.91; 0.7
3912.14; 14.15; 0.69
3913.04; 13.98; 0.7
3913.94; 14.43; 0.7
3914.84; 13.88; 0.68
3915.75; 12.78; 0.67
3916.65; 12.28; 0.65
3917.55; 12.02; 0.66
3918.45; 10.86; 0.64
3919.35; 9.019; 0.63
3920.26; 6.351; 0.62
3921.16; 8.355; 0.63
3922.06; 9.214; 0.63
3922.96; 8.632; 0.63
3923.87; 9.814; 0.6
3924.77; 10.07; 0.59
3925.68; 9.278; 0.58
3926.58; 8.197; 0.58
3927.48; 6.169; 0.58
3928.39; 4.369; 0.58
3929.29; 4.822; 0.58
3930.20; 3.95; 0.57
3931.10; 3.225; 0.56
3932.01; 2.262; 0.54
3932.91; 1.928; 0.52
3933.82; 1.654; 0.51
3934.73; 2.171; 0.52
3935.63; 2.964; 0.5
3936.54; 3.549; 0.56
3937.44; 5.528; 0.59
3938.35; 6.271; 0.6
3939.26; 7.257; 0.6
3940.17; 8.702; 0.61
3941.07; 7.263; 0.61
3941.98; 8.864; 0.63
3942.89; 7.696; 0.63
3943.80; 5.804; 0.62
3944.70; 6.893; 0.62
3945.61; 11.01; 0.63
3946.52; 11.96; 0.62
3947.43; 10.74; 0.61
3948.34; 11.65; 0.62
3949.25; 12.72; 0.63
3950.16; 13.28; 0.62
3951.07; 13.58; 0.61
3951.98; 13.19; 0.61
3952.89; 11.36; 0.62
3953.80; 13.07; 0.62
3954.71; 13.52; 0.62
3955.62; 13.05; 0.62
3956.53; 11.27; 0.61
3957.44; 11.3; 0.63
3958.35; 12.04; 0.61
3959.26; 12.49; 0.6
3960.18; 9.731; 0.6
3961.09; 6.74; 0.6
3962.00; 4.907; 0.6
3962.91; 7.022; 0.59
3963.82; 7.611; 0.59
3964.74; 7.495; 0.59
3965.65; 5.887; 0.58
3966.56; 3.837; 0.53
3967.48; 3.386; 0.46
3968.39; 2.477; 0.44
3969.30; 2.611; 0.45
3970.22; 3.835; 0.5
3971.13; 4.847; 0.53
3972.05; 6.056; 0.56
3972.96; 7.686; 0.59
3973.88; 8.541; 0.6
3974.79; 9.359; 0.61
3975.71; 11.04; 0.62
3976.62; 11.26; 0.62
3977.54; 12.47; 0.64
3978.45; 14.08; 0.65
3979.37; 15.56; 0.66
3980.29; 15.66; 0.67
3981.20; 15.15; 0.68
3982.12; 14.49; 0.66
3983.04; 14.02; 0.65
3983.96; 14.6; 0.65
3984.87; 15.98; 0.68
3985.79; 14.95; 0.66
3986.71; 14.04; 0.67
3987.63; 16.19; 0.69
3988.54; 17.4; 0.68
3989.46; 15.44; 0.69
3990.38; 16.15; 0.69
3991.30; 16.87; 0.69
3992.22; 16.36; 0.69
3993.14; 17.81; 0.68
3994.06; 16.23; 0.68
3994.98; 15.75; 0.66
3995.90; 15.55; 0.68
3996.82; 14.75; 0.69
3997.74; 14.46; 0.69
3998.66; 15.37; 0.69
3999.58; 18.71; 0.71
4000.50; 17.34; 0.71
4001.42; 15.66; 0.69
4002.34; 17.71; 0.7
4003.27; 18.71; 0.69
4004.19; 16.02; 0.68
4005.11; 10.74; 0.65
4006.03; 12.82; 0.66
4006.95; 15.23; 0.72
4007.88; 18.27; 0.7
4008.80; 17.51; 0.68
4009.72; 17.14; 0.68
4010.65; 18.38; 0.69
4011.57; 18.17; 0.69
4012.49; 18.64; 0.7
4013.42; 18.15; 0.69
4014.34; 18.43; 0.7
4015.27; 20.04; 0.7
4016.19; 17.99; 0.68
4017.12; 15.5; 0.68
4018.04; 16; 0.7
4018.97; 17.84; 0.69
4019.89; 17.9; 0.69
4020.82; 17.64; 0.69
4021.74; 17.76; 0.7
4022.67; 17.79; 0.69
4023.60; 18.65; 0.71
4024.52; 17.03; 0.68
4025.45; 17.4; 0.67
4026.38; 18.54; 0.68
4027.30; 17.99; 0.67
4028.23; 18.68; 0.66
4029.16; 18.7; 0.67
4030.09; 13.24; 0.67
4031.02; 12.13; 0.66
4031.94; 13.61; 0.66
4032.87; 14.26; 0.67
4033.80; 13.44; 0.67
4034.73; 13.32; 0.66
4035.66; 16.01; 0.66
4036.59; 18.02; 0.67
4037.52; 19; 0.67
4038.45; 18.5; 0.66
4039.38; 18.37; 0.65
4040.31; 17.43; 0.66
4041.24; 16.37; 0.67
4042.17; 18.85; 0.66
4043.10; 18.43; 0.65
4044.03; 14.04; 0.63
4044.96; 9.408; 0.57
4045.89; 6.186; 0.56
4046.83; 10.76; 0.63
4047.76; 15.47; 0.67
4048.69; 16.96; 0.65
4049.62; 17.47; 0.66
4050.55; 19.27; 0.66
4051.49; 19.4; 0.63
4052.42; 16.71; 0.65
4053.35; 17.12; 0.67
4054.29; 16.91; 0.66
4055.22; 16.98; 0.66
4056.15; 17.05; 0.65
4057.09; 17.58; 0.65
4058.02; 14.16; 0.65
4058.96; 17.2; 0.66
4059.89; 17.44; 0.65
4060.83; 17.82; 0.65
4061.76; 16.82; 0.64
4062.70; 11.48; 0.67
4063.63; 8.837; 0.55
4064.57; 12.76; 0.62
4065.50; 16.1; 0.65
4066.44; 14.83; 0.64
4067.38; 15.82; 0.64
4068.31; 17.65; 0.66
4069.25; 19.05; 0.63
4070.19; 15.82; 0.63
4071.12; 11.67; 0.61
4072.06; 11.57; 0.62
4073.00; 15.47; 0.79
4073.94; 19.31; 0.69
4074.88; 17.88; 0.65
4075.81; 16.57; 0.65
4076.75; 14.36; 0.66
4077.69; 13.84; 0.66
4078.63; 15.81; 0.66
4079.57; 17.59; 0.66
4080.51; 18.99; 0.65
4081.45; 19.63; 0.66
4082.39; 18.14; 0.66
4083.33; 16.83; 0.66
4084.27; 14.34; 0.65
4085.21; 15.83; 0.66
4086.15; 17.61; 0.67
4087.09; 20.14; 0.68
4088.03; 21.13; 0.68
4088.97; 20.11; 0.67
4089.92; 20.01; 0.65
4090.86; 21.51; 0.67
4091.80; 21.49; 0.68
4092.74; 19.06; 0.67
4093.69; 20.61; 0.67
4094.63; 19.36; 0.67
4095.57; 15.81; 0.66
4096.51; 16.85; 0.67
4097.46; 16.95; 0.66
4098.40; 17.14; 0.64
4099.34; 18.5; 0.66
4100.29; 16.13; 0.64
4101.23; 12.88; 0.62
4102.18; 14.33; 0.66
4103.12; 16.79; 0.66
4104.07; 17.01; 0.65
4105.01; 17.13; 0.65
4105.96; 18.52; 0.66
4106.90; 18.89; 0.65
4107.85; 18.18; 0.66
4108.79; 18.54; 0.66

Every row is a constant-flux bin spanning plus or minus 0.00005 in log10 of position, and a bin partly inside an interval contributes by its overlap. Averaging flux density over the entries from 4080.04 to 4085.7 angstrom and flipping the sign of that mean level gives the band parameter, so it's -17.3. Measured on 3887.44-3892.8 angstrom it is -10.4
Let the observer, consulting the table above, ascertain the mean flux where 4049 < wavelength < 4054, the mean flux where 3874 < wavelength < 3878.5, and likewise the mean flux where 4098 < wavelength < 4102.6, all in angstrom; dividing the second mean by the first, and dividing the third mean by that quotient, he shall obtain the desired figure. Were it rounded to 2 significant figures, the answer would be 30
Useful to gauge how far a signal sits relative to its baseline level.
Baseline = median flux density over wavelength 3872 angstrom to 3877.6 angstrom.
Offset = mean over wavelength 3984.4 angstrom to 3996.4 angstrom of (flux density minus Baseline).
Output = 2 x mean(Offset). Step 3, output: 12.6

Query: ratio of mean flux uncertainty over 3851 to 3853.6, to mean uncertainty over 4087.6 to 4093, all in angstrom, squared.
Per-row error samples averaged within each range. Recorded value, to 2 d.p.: 1.11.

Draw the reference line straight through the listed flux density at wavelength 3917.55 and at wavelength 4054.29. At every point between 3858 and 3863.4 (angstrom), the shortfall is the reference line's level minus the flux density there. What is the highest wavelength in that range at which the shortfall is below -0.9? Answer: 3862.91 angstrom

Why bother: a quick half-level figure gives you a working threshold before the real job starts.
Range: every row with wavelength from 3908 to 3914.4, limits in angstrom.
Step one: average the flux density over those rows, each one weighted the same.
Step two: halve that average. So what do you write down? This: 6.8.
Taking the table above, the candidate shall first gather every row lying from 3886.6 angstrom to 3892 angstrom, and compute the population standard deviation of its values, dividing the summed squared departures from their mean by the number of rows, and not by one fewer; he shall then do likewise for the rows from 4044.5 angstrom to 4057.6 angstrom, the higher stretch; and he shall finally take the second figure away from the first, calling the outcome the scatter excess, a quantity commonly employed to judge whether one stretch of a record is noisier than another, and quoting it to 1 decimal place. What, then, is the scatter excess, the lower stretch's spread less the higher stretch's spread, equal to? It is -0.8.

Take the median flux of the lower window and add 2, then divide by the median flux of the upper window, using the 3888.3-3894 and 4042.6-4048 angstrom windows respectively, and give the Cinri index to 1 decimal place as 1.1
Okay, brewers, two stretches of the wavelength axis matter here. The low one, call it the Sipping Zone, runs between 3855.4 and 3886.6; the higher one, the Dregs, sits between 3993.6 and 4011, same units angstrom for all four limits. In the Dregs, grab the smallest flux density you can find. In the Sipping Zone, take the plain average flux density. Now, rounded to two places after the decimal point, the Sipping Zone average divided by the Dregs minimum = 0.79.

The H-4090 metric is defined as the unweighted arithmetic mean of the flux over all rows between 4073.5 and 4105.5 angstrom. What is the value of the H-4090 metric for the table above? 17.6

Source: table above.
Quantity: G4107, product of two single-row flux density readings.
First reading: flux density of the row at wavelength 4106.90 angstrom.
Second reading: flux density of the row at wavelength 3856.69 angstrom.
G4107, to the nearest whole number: 116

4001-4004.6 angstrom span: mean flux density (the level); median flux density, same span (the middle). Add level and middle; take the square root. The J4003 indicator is 5.8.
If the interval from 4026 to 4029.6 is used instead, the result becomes 6.1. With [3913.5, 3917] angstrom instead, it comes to 5.2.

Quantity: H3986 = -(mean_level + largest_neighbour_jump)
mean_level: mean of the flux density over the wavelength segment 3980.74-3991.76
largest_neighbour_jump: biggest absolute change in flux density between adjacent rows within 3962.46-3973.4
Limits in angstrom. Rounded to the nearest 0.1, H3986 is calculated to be -17.5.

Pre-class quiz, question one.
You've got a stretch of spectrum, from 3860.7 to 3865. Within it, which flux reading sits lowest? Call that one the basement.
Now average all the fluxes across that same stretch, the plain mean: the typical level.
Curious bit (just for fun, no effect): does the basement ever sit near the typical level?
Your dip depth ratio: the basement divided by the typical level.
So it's 0.63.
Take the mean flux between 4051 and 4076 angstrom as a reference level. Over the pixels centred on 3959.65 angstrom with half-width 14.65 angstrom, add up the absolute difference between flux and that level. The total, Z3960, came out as 221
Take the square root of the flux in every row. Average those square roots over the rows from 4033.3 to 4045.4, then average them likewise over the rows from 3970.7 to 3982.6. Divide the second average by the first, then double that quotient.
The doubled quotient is 1.65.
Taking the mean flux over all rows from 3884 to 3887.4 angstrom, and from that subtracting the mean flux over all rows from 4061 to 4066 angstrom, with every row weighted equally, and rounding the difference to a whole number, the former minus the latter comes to -5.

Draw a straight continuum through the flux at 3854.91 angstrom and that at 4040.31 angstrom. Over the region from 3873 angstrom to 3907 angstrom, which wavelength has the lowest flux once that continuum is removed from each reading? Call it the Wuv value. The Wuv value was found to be 3878.06 angstrom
